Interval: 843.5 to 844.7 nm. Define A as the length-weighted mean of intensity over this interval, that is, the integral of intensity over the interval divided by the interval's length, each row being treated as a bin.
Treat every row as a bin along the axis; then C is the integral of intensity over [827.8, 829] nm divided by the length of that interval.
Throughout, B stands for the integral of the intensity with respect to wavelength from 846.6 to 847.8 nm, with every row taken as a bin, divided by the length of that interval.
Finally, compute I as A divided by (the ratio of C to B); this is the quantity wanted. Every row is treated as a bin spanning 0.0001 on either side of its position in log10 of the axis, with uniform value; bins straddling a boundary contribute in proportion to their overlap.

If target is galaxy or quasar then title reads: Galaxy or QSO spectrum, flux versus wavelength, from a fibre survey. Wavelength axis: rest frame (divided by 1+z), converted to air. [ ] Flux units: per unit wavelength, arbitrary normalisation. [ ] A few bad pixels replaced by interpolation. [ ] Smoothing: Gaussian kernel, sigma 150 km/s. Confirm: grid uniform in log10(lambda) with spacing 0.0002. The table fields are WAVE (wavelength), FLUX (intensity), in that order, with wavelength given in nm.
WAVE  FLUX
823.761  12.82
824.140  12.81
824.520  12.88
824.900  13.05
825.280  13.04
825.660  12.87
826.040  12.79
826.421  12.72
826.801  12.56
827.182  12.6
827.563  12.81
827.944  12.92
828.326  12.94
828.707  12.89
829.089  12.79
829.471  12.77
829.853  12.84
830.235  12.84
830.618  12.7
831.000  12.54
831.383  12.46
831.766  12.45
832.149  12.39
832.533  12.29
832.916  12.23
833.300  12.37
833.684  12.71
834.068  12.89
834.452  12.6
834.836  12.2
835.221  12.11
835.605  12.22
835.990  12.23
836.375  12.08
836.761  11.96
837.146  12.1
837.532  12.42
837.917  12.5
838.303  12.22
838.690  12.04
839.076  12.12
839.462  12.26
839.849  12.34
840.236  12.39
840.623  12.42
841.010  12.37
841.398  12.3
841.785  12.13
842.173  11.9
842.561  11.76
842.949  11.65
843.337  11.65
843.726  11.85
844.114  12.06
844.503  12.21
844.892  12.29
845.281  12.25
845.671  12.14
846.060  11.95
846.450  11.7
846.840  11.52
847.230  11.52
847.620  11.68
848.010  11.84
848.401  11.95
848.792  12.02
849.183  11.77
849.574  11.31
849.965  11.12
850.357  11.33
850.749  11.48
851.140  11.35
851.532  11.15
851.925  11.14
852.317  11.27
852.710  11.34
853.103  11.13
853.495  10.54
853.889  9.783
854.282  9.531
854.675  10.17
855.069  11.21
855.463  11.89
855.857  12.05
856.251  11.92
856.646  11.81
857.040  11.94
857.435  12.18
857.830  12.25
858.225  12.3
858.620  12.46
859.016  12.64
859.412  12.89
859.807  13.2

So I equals 10.8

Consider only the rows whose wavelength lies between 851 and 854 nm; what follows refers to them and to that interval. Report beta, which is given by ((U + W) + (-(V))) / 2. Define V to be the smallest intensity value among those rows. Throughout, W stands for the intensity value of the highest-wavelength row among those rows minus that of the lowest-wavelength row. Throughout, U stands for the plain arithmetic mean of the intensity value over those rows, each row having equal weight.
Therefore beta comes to -0.2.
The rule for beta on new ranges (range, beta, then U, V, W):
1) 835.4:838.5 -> 0.1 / 12.2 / 11.96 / 0.00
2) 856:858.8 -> 0.4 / 12.1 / 11.81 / 0.54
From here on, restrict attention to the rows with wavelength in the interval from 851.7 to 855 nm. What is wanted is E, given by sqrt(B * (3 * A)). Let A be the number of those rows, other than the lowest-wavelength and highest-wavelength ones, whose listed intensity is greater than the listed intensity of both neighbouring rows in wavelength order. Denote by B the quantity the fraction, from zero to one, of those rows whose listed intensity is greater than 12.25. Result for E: 0.0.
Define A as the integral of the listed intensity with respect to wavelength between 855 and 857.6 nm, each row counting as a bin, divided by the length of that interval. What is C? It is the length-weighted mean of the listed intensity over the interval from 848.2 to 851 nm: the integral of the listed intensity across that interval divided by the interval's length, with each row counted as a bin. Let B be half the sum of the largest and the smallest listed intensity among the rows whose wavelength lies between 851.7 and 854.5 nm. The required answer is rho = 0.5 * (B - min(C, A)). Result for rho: -0.6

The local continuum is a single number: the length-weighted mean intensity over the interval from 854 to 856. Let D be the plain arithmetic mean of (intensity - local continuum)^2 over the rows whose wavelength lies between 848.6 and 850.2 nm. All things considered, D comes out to 0.6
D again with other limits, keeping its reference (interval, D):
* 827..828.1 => 3.6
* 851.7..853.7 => 0.1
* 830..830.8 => 3.5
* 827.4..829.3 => 3.9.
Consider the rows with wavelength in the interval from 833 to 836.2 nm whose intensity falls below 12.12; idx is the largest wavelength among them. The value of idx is 835.221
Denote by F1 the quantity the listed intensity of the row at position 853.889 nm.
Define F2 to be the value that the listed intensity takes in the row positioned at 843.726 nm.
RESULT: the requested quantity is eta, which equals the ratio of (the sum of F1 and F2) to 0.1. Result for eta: 216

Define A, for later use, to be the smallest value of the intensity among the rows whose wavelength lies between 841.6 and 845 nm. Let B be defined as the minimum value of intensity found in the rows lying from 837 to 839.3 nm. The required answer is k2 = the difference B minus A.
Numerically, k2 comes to 0.4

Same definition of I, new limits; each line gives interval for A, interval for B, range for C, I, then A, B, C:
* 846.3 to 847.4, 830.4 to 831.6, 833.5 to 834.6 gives 11.4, 11.6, 12.6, 12.7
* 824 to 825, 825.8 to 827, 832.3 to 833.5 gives 13.3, 12.9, 12.7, 12.3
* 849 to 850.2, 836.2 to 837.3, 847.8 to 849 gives 11.5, 11.4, 12.0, 11.9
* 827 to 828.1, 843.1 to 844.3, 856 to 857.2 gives 12.7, 12.8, 11.8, 11.9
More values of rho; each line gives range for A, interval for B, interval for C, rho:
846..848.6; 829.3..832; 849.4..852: 0.7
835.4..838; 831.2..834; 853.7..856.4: 0.8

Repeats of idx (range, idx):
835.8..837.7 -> 837.146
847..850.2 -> 849.965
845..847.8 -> 847.620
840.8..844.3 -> 844.114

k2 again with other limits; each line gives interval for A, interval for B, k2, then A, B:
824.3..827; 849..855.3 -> -3.0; 12.56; 9.531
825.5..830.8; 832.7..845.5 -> -0.9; 12.56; 11.65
